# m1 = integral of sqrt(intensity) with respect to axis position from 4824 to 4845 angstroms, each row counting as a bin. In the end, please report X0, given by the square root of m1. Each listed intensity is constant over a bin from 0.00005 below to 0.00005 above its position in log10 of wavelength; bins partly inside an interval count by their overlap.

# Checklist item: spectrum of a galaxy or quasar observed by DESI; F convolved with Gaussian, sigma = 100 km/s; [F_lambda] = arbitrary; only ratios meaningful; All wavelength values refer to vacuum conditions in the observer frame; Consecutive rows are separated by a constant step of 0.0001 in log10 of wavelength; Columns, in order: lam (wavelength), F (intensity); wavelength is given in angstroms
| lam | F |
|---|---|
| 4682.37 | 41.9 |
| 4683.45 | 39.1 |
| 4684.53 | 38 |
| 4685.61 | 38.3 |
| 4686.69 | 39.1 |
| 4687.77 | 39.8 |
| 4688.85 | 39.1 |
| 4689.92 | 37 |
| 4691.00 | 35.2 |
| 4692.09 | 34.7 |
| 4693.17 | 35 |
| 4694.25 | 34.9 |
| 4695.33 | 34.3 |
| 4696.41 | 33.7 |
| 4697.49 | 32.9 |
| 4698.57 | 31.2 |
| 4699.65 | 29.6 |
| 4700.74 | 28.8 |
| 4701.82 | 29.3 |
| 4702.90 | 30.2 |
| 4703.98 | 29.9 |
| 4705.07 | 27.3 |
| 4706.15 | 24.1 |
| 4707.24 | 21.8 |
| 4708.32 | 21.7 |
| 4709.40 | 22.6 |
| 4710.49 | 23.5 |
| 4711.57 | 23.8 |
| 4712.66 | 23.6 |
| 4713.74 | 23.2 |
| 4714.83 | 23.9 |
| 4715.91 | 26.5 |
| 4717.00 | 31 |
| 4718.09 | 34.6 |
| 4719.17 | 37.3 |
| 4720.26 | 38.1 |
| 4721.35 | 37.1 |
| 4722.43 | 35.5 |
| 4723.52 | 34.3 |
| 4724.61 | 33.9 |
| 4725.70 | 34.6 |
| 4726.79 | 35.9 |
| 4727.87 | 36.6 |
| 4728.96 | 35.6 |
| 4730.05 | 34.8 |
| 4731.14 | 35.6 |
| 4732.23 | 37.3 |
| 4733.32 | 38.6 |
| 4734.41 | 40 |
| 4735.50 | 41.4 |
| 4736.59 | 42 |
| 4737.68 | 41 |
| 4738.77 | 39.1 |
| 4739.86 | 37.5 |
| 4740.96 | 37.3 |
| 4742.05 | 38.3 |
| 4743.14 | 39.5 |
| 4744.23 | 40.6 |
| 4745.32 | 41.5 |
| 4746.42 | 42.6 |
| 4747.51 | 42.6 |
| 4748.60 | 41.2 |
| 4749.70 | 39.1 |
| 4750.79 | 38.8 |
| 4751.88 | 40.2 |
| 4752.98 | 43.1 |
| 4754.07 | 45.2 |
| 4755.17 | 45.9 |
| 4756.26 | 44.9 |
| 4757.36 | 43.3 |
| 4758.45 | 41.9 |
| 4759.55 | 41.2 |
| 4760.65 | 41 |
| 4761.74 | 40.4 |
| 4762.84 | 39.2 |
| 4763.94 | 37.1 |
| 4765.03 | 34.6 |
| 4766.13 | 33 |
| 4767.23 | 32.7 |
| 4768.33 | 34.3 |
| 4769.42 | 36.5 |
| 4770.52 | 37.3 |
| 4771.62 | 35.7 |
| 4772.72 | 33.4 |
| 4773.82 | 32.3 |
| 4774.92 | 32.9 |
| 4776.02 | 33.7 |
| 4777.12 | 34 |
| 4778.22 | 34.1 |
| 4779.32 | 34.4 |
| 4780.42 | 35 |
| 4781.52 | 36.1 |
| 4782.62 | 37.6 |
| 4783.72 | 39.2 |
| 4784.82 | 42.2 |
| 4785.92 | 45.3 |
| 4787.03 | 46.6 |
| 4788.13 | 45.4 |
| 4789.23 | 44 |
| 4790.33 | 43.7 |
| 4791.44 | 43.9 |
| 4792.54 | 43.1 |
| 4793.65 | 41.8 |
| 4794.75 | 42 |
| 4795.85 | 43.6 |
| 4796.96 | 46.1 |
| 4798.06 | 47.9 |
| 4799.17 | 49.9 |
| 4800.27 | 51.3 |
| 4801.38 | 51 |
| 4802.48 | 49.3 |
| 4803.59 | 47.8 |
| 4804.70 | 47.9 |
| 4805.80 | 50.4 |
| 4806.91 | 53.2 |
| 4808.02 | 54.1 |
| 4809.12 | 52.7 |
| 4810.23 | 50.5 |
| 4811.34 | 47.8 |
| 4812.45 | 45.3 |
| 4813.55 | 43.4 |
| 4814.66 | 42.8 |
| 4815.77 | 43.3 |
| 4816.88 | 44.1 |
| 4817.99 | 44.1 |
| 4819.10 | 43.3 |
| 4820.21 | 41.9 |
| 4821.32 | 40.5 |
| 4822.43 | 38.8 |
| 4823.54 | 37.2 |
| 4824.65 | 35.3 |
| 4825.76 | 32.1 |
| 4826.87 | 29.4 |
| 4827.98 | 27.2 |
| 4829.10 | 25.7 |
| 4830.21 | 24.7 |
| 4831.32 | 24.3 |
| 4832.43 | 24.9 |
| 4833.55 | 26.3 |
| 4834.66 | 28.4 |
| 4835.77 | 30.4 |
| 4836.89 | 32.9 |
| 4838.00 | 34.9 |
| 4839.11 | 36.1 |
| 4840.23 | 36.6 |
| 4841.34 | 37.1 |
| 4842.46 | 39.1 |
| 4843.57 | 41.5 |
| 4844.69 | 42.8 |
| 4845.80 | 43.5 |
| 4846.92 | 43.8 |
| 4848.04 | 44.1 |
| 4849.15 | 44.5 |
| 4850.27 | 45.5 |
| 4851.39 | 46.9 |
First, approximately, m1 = 118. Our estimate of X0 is 10.9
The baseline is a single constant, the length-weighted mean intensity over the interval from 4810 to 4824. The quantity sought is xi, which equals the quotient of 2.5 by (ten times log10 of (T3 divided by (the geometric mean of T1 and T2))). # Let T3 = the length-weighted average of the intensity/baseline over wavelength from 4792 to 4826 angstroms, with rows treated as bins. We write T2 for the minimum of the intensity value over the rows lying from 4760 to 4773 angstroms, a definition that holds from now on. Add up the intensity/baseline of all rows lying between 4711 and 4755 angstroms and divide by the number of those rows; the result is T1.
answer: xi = -0.357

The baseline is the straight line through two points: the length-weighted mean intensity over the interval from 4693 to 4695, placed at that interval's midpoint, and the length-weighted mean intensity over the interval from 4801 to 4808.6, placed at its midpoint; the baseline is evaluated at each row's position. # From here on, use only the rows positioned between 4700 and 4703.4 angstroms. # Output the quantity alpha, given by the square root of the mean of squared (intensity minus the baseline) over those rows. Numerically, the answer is 7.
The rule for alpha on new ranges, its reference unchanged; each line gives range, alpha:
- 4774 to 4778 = 13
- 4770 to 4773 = 11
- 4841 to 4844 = 17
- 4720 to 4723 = 2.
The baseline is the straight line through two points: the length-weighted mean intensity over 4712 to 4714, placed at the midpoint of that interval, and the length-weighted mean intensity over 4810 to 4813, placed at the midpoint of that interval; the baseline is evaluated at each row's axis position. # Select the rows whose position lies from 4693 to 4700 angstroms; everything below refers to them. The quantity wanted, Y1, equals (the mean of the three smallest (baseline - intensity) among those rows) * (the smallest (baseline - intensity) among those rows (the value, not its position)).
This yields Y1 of 260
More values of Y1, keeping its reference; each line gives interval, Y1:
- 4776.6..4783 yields 12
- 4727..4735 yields 117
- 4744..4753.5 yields 116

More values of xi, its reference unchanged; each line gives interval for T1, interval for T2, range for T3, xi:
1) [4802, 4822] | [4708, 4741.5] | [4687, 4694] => -0.331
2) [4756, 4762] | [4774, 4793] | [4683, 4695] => -0.306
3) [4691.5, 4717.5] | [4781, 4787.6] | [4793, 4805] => -0.385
